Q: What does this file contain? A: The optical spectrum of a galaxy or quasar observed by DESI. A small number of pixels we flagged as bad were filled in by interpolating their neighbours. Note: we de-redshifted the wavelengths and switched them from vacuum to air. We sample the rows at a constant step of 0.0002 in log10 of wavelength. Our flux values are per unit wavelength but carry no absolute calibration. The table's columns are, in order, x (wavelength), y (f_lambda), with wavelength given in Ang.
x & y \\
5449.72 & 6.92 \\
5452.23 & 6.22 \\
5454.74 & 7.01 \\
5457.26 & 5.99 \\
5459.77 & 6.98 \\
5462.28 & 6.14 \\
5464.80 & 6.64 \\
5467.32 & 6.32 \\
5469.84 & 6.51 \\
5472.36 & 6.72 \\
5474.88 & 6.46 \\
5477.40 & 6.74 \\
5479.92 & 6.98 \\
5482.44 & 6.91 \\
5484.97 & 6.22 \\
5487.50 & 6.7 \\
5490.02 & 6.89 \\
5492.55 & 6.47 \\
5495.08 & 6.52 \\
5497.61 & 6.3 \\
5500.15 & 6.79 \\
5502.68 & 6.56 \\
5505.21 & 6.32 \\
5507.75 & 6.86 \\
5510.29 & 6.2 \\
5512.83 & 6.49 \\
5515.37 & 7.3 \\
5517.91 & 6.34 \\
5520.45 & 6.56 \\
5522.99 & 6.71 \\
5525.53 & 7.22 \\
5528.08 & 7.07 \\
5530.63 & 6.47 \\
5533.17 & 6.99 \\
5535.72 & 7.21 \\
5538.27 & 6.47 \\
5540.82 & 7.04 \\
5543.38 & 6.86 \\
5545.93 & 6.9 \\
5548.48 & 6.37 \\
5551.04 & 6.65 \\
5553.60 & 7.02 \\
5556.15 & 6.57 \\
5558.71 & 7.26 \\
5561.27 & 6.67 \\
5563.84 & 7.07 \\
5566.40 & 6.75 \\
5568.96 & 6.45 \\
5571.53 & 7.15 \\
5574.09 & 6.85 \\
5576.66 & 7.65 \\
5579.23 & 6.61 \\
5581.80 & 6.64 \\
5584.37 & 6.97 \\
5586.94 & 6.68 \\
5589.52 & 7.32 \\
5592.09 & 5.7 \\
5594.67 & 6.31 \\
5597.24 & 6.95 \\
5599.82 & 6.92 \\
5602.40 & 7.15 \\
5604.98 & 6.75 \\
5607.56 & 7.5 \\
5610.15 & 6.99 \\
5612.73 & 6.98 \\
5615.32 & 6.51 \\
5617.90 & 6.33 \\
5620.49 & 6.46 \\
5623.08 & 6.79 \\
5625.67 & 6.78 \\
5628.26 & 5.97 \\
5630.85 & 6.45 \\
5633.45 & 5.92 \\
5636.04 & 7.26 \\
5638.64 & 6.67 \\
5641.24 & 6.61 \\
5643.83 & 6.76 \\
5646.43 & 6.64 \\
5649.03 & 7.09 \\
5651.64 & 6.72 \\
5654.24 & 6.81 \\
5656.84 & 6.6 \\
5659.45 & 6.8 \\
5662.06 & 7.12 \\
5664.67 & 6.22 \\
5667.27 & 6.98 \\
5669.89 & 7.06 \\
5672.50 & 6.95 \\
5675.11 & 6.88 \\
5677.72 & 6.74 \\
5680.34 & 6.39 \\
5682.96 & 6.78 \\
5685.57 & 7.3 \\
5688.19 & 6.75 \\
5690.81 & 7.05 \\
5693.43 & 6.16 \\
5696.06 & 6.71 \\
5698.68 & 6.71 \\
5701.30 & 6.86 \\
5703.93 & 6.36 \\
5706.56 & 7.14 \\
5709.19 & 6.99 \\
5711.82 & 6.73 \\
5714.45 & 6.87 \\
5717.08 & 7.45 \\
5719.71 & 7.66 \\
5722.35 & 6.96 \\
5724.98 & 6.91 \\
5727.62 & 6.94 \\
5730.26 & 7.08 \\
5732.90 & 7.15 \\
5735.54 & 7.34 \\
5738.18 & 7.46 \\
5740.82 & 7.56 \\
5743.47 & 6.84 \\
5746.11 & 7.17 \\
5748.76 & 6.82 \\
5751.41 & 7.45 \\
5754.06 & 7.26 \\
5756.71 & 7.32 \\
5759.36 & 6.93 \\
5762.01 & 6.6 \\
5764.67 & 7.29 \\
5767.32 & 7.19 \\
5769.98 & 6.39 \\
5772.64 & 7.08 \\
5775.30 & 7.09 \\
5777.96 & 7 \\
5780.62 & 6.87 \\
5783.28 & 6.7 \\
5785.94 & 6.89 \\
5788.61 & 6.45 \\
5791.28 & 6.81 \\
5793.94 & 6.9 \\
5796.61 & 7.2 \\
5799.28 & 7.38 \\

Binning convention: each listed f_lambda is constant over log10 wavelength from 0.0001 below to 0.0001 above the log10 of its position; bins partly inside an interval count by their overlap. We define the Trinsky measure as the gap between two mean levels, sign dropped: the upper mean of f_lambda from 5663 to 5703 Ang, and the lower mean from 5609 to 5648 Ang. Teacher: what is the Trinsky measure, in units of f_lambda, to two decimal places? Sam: 0.16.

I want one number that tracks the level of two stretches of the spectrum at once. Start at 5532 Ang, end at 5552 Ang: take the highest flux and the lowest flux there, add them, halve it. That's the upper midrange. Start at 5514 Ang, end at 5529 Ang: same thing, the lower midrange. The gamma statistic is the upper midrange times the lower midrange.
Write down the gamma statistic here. 46.3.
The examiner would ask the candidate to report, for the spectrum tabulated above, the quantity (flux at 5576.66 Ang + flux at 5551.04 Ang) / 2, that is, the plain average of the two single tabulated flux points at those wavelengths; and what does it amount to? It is 7.15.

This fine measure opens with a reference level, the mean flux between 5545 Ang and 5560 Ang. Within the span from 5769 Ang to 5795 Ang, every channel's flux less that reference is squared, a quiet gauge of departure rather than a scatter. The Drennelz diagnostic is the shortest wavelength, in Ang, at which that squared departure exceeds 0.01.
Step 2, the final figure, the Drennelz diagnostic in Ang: 5769.98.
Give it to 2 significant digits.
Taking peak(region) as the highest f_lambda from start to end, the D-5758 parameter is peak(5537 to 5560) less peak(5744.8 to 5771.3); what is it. -0.19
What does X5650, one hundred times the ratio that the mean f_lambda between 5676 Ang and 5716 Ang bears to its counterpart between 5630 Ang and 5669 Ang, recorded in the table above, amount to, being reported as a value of 101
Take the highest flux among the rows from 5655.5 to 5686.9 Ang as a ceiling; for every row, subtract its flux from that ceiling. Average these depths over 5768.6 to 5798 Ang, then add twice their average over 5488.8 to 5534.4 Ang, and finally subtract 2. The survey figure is -0.29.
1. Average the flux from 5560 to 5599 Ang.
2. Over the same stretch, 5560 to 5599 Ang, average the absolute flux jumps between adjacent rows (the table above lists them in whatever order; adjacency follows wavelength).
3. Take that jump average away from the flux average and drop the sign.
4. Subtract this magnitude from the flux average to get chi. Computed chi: 0.57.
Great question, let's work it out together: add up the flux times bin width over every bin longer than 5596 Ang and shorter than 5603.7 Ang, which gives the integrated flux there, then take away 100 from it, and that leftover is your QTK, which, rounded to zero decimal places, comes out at -46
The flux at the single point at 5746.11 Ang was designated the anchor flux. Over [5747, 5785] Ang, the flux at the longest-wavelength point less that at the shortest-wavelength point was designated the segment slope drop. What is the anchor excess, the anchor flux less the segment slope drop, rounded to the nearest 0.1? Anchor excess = 7.3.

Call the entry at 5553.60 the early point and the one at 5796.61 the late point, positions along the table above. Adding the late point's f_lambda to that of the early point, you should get 14.22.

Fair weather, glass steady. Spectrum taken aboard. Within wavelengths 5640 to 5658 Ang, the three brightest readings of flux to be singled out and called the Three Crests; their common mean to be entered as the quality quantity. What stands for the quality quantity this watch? 6.89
